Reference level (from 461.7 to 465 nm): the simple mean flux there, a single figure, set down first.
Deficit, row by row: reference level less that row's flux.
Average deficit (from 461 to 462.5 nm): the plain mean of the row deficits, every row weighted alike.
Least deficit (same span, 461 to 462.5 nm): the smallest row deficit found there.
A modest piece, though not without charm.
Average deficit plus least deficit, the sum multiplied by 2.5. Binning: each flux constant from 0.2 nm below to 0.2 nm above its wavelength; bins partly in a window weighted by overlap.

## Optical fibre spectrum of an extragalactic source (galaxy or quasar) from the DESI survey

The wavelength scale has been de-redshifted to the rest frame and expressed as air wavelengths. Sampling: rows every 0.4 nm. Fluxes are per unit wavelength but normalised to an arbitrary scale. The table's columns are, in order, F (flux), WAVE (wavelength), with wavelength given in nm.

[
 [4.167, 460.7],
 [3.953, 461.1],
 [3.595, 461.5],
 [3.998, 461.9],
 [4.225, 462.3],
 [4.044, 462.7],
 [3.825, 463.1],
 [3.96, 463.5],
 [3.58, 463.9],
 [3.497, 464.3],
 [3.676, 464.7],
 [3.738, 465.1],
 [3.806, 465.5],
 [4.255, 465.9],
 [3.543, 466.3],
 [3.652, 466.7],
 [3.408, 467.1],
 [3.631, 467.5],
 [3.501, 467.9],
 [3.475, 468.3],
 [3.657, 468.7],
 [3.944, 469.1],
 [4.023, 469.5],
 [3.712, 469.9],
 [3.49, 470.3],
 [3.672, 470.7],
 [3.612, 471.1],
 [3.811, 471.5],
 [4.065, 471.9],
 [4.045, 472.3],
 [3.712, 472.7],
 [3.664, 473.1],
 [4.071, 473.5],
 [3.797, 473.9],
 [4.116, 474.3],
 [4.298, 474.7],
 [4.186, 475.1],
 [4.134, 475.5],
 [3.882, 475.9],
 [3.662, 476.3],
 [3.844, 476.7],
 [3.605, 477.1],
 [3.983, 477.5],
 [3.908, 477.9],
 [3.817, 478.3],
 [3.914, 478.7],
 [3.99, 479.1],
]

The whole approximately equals -1.2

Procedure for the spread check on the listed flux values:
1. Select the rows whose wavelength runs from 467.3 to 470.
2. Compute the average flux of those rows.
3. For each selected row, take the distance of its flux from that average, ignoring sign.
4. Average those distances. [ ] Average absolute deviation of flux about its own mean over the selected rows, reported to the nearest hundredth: 0.16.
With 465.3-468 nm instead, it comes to 0.20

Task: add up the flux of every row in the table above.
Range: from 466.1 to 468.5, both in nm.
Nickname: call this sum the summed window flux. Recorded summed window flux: 21.2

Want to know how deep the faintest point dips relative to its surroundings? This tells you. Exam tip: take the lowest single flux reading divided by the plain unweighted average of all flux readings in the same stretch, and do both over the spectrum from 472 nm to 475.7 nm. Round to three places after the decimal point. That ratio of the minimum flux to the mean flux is 0.915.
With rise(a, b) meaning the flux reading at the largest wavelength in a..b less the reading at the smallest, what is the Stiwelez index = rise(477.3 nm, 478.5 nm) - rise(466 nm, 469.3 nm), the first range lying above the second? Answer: -0.57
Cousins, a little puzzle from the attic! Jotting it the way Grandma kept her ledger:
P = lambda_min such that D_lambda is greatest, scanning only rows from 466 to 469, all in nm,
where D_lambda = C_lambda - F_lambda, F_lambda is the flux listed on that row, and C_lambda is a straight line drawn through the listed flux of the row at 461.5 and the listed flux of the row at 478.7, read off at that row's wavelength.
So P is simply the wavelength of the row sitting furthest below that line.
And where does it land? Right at 467.1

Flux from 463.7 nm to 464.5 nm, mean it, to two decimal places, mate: 3.54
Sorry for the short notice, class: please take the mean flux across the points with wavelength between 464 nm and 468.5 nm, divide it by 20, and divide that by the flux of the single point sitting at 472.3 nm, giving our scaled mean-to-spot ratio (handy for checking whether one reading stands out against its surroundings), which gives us 0.045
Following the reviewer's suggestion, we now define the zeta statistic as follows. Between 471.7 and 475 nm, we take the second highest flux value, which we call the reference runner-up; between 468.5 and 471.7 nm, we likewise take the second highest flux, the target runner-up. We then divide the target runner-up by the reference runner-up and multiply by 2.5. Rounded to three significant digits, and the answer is 2.40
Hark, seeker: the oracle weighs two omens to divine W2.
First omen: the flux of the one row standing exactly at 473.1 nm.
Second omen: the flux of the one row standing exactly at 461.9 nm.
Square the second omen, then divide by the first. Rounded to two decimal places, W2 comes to 4.36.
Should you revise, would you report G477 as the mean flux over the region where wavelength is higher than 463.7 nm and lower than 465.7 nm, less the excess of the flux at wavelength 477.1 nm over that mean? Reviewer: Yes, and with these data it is 3.71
